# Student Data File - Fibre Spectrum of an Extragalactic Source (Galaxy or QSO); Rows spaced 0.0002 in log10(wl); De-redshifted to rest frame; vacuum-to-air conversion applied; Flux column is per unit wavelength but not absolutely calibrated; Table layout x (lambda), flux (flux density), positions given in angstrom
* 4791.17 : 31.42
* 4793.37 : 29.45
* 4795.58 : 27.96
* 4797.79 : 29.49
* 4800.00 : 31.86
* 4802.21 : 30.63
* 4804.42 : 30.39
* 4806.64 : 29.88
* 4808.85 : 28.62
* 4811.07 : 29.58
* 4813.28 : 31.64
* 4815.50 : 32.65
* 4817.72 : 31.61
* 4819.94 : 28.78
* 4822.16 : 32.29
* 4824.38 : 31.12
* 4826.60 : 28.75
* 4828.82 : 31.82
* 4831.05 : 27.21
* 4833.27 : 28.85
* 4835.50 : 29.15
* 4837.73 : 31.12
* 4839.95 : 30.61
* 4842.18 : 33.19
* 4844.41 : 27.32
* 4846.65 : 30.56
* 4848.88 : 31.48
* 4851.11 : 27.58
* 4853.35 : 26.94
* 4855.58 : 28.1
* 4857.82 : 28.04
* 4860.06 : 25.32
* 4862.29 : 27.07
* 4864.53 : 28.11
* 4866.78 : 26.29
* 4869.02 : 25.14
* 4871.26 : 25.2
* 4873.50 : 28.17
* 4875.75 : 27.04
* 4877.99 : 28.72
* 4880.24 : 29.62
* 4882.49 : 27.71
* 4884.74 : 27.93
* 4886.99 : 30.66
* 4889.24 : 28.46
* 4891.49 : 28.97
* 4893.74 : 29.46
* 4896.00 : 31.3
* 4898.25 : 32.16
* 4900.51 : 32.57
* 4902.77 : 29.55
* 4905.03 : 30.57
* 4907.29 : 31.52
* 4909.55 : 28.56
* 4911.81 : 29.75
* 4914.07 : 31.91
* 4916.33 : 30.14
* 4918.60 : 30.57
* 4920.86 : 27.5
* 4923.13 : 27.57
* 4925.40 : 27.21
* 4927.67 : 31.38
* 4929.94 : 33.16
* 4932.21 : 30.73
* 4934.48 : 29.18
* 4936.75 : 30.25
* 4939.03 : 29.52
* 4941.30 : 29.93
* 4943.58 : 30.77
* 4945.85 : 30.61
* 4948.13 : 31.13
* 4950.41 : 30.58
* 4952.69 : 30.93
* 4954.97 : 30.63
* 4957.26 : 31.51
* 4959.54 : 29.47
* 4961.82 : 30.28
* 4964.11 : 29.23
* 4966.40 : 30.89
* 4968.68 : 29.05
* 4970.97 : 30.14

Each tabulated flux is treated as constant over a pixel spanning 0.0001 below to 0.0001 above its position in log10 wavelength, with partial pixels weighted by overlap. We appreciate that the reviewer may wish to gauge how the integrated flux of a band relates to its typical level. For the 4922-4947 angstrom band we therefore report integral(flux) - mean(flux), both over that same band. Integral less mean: 721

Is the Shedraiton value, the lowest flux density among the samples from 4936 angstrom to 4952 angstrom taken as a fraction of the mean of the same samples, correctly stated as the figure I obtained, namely 0.971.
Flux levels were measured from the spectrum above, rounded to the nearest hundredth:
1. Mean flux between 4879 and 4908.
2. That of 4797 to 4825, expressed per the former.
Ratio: 1.02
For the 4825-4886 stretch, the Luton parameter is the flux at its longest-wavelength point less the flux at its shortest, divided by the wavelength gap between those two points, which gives -0.01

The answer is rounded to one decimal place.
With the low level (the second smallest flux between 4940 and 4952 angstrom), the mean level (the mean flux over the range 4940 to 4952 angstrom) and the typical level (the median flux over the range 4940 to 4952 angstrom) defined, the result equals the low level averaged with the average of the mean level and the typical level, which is 30.6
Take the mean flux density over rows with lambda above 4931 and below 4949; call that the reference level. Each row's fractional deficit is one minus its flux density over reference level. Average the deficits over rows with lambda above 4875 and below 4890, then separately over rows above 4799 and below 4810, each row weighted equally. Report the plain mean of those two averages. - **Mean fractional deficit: 0.027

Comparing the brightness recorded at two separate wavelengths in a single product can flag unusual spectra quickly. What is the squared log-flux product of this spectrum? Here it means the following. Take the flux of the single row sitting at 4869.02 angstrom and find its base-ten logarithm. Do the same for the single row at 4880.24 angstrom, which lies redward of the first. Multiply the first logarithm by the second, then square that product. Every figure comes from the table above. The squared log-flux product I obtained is 4.25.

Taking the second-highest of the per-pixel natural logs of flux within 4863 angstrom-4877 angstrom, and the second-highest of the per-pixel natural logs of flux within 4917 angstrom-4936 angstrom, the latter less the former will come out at 0.11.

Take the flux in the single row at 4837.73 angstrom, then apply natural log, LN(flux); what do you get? 3.44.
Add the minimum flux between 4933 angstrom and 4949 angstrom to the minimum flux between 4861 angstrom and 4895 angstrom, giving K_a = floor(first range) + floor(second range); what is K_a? 54.3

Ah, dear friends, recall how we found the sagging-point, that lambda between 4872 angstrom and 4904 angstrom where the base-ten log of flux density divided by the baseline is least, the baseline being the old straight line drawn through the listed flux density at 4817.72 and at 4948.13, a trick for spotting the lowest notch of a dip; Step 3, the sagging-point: 4875.75 angstrom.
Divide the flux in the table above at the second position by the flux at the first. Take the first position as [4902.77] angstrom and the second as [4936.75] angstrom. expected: 1.02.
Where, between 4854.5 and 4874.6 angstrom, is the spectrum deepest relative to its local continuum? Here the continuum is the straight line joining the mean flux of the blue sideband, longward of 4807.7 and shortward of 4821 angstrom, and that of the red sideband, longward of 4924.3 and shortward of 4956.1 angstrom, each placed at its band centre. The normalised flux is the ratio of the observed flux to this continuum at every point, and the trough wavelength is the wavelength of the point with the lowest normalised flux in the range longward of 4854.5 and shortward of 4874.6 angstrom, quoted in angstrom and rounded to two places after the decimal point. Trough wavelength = 4869.02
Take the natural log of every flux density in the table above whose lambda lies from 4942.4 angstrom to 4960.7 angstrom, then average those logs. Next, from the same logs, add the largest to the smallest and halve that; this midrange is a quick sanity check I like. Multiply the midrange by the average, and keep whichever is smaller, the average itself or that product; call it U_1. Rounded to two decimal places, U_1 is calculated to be 3.42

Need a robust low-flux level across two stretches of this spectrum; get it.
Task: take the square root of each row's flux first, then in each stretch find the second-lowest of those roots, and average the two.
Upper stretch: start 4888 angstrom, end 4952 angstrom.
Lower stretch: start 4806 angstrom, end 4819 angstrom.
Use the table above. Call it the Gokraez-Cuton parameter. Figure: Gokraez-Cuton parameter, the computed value 5.34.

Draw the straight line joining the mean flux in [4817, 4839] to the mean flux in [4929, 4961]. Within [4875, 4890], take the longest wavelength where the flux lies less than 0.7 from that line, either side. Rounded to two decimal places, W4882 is 4886.99 angstrom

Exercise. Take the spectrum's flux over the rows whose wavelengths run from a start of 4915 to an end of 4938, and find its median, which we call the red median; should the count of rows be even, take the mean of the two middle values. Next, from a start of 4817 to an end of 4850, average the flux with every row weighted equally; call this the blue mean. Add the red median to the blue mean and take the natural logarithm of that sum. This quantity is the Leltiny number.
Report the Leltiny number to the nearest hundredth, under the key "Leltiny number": 4.10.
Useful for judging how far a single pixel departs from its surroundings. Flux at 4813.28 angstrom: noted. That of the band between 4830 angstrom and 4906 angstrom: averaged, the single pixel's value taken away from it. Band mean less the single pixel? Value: -2.8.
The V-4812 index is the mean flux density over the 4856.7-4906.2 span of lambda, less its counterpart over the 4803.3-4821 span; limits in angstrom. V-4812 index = -1.8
